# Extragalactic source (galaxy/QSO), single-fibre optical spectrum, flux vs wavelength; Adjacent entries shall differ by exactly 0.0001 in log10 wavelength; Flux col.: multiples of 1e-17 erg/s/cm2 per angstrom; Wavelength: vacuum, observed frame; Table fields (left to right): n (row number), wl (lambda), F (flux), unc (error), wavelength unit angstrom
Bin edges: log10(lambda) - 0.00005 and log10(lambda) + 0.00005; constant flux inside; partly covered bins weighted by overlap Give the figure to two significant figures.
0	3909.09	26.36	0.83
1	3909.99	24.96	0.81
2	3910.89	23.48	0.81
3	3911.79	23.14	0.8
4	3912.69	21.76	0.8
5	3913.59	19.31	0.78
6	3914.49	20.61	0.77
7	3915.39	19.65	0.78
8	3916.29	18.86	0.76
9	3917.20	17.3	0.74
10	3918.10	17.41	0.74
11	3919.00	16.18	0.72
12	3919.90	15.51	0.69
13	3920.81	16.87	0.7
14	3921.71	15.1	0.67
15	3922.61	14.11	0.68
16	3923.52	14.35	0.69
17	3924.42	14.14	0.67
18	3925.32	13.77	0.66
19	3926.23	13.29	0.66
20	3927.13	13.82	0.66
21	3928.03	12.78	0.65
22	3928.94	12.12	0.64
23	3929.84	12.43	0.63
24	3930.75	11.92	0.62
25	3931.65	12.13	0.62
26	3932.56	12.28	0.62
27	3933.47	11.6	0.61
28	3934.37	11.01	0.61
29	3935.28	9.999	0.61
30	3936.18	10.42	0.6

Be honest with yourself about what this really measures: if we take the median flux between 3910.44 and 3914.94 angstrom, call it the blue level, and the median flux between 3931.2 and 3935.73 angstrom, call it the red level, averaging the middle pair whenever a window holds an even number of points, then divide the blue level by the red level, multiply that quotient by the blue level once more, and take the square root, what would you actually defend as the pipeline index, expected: 6.4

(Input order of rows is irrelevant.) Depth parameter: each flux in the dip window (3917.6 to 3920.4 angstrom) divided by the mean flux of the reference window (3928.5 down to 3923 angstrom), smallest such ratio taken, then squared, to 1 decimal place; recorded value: 1.3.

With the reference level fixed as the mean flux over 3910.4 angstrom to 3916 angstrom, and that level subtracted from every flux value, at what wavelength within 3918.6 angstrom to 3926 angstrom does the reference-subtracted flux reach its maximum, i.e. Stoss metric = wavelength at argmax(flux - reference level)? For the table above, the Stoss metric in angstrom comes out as 3920.81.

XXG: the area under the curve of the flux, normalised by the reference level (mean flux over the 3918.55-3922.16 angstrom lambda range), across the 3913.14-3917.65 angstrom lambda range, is 5.4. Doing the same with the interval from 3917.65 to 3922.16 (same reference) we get 4.6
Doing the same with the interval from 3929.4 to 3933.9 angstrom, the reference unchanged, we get 3.4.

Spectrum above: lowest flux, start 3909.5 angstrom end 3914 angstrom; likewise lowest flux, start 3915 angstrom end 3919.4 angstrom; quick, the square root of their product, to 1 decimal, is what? 17.7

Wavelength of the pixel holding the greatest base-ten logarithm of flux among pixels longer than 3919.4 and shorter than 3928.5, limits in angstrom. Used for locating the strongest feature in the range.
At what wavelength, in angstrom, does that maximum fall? 3920.81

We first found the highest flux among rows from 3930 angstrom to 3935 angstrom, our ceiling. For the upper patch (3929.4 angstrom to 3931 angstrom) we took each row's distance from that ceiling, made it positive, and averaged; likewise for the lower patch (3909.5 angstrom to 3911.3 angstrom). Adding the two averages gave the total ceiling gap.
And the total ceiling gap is 12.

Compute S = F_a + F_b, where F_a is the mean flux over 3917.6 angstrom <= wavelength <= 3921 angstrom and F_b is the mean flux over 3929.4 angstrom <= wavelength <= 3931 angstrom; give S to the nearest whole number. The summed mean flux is 29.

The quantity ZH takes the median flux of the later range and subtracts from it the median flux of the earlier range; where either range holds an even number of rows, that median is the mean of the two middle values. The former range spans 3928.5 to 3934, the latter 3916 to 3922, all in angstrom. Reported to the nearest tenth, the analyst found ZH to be -4.7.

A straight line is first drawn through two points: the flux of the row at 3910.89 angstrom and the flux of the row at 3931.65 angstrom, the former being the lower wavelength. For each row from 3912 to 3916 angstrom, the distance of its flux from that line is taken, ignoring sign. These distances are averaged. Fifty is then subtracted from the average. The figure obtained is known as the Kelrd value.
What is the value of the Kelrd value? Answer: -48.6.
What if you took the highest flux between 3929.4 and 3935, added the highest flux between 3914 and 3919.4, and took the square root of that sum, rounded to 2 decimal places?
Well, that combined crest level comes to 5.75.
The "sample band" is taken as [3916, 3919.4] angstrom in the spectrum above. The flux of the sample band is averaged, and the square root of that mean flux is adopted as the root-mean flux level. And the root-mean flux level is 4.2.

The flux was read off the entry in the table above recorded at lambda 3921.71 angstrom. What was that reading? 15.1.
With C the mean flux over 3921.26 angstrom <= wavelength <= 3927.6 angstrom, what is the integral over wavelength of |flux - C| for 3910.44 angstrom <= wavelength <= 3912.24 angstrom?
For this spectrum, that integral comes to 17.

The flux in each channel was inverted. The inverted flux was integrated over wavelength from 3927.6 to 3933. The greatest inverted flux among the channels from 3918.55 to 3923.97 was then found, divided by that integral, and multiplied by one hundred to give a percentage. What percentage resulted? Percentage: 16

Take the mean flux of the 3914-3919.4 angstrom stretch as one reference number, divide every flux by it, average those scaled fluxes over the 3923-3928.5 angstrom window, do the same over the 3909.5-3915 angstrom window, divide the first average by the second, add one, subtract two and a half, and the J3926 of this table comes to -0.88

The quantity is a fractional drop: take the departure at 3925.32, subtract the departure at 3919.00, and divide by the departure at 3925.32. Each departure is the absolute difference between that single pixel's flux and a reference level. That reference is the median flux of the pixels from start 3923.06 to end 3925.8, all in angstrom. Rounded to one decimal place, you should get -4.5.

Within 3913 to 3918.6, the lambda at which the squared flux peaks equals 3914.49 angstrom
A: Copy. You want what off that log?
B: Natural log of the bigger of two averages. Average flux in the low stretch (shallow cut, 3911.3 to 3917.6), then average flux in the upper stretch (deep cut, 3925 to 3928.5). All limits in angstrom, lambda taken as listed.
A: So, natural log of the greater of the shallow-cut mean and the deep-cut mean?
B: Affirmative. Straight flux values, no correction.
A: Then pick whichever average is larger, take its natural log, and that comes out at 3.00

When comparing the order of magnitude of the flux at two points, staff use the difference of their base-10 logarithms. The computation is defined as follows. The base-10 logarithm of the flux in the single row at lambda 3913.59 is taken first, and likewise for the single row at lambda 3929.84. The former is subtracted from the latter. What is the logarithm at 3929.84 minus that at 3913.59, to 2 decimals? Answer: -0.19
